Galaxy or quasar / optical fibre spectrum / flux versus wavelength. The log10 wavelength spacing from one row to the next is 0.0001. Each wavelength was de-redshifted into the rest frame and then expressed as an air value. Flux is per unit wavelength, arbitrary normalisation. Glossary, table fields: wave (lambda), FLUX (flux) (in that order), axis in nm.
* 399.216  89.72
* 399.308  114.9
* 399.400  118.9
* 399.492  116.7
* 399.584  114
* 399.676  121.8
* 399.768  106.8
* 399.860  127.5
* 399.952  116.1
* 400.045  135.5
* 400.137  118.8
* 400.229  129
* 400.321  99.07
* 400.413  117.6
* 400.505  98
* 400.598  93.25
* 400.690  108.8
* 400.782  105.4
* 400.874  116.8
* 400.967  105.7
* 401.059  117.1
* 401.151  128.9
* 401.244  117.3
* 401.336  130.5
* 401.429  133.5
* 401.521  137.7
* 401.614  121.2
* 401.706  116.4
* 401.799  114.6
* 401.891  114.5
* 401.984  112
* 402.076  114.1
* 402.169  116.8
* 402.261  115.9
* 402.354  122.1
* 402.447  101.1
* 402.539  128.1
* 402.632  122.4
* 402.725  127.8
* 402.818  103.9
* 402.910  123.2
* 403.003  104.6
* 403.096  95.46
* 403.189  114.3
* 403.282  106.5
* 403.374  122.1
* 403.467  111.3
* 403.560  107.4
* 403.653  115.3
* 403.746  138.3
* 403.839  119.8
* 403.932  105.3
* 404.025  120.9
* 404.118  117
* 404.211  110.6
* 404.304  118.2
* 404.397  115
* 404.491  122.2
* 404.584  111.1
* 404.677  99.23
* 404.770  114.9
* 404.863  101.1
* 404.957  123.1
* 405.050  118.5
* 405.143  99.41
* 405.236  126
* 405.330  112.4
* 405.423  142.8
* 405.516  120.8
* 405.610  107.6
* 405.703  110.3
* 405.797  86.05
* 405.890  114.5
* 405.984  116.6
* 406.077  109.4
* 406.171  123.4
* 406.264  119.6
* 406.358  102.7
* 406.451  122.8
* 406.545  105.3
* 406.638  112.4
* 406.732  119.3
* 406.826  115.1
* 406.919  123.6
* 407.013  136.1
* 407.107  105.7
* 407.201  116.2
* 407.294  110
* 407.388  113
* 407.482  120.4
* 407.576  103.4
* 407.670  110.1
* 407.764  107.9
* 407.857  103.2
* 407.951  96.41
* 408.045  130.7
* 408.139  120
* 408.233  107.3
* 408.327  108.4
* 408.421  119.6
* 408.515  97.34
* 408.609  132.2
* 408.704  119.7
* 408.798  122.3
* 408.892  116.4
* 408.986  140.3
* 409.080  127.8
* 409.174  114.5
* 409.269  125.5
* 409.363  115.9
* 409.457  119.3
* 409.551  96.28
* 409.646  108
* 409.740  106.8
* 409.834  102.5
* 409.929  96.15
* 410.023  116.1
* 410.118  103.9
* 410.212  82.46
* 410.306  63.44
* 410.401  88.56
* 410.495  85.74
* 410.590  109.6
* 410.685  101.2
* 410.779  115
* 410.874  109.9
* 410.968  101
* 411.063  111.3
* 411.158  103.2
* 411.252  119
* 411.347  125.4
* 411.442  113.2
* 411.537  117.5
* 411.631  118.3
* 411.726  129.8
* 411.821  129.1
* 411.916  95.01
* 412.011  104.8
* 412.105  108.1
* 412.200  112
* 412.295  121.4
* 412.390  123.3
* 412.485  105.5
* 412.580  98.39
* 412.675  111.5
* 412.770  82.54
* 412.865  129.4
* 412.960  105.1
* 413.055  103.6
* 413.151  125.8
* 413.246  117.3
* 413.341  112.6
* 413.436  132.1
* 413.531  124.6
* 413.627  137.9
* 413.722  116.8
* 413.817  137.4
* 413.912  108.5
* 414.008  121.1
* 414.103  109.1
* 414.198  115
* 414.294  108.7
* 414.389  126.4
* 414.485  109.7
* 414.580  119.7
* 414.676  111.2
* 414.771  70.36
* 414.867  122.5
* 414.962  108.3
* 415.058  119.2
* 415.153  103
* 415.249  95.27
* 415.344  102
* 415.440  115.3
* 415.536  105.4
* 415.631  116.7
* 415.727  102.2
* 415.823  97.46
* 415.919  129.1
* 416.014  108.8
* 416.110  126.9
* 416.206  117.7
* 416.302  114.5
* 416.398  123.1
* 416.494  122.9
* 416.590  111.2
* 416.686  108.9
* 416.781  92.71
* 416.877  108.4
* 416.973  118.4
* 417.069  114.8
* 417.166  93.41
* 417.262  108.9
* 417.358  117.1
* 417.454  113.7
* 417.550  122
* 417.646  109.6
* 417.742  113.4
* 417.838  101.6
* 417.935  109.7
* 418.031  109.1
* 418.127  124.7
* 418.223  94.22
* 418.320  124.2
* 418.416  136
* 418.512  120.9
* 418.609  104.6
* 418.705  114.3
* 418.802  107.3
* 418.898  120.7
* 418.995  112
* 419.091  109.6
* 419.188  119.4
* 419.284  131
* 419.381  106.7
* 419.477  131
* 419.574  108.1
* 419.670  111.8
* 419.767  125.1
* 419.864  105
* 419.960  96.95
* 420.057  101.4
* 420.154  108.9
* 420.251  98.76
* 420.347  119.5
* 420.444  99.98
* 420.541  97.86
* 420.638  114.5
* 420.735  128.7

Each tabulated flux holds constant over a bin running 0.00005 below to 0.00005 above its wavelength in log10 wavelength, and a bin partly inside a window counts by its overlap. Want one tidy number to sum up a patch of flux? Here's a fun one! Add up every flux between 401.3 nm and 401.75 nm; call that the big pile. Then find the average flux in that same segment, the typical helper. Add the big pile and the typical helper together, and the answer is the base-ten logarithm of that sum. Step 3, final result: 2.88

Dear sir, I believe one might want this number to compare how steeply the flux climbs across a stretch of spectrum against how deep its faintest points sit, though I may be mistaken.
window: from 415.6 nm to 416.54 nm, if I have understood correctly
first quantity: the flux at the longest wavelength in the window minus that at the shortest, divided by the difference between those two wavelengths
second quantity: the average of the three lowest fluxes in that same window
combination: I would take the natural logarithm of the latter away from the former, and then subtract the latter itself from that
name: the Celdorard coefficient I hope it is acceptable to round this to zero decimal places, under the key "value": -100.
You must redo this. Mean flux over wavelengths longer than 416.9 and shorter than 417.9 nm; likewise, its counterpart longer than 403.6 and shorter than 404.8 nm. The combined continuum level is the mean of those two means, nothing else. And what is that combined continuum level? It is 114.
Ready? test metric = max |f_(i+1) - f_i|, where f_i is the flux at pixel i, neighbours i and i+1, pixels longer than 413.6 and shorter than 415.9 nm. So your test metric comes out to 52.1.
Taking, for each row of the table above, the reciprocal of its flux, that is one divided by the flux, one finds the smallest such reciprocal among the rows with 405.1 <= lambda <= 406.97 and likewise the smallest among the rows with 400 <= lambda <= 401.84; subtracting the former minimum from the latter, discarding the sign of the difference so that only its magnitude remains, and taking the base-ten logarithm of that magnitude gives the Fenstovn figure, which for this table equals -3.59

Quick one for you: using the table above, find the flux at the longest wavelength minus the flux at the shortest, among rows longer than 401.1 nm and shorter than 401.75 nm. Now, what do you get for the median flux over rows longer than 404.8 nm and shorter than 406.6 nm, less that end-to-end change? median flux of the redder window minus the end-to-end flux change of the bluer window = 127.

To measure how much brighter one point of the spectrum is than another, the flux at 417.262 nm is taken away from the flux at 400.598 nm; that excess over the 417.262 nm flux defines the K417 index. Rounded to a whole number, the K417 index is -16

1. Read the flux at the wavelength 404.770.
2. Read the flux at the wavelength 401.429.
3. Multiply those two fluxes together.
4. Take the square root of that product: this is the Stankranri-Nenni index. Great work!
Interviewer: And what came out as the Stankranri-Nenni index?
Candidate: 124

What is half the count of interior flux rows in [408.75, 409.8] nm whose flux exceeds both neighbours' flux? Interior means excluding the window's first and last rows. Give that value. 2.0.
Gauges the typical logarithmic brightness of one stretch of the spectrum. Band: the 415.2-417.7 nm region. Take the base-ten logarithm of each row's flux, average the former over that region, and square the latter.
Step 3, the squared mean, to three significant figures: 4.18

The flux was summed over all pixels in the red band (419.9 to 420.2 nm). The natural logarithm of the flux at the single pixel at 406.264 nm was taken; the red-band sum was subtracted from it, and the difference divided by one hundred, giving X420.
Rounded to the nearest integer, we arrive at -3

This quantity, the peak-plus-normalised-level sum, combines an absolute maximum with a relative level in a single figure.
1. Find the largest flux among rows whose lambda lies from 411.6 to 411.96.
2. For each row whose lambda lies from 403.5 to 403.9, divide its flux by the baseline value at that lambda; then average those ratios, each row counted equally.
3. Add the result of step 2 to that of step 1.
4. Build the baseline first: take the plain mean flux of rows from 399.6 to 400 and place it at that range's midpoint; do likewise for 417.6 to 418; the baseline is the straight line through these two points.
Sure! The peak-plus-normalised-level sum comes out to 131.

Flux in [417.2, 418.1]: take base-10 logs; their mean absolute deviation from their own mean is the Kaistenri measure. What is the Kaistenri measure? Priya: 0.017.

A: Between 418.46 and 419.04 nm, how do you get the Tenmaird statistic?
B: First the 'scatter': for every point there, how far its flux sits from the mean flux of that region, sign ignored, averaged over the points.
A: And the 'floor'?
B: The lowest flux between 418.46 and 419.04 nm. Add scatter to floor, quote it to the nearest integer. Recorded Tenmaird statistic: 110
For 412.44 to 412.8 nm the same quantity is 92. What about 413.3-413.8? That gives 121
